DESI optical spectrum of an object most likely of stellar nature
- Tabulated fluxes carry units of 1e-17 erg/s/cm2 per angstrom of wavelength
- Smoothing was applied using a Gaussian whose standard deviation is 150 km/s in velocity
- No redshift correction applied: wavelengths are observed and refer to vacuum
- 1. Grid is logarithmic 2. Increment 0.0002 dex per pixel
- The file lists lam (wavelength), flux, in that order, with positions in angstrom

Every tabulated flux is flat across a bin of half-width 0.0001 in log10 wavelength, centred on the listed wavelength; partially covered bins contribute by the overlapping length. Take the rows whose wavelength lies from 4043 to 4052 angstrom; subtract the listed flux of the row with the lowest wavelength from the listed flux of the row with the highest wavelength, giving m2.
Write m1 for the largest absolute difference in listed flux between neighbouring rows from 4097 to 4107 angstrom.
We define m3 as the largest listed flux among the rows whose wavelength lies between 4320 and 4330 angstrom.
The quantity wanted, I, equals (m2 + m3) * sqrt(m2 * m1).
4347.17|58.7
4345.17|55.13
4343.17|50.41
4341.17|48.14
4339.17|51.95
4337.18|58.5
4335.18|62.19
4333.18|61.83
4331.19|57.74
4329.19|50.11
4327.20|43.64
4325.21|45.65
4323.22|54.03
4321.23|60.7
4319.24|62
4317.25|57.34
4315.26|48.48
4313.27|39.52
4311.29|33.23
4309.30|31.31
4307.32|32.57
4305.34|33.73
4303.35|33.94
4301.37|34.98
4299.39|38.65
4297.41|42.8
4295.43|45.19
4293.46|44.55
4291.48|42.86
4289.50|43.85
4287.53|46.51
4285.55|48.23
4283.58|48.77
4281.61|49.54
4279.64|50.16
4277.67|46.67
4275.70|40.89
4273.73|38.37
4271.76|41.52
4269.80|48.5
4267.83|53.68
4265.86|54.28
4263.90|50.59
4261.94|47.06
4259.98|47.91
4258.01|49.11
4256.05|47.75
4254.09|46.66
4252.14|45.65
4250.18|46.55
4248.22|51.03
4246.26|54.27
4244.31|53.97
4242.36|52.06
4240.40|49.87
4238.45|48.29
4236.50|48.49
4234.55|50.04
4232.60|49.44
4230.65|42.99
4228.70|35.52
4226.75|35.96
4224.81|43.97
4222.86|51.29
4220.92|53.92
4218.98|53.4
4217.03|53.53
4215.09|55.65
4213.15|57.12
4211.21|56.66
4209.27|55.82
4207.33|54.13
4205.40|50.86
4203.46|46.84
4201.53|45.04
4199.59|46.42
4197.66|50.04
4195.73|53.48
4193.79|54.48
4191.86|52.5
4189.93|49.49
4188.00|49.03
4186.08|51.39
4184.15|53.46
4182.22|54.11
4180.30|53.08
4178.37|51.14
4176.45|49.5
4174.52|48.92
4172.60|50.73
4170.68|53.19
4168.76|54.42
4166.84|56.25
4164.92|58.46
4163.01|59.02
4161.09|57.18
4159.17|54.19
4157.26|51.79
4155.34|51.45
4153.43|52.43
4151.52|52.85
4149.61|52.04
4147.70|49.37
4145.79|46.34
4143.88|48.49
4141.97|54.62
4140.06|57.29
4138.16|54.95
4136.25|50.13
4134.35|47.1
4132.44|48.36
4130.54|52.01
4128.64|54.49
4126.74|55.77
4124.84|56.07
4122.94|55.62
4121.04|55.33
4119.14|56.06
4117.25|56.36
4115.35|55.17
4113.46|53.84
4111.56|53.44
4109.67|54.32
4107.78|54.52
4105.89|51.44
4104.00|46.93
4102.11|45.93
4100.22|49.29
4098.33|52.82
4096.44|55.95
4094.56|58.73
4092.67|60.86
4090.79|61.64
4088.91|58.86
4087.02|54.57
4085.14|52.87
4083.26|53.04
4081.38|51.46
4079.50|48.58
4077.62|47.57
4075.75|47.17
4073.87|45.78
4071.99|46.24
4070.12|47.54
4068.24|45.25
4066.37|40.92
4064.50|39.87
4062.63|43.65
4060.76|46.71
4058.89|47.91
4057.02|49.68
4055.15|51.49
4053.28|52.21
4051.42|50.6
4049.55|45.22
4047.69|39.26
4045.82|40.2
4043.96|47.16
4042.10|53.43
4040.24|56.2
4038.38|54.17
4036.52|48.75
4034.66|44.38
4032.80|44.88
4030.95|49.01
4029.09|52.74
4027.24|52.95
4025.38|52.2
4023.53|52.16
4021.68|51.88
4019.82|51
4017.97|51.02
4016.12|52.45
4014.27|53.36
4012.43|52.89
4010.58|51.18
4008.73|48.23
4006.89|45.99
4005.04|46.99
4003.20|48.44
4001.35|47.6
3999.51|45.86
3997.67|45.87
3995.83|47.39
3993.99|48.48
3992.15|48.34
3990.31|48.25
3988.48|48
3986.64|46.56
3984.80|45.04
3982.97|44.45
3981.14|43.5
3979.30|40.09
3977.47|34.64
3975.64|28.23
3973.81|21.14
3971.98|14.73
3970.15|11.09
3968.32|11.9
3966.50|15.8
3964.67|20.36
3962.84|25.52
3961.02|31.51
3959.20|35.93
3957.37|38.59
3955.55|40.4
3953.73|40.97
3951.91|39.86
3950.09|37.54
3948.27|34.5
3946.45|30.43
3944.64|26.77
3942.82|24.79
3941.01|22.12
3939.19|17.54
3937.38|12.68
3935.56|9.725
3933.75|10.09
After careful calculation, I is 253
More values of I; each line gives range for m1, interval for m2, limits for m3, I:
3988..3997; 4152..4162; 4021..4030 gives 131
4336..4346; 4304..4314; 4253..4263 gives 338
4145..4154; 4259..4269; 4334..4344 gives 284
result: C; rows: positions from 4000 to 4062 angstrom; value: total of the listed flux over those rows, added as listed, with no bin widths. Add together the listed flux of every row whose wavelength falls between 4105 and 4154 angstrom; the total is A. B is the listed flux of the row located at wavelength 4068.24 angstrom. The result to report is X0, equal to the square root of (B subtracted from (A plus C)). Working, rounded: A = 1378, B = 45.25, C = 1632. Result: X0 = 54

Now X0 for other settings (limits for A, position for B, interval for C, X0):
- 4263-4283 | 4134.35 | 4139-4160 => 32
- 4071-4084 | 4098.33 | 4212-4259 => 38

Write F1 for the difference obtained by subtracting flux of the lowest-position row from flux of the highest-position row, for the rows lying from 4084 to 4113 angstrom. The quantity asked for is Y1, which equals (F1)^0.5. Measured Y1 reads 0.8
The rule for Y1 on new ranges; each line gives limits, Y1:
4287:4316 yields 1.4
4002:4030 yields 2.1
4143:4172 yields 2.2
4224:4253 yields 1.3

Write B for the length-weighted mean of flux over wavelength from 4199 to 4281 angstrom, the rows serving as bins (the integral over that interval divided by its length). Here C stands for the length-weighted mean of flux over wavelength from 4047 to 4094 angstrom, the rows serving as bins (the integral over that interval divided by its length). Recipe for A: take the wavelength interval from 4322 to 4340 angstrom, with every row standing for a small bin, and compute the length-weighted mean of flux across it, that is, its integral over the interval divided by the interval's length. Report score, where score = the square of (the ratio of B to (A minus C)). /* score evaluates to 104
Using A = 54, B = 49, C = 49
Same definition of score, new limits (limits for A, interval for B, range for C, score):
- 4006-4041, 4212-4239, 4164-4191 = 969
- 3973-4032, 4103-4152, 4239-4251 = 143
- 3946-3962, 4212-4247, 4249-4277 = 23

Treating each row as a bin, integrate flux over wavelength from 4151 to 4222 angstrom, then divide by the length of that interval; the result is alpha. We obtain 53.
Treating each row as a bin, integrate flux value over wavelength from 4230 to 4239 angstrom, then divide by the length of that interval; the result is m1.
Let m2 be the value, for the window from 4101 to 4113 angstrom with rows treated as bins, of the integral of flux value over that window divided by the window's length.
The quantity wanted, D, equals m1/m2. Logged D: 0.94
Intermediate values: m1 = 48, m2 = 51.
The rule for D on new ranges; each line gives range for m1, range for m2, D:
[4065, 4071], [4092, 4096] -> 0.75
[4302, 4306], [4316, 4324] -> 0.58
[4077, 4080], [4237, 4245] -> 0.95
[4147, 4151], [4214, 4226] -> 0.99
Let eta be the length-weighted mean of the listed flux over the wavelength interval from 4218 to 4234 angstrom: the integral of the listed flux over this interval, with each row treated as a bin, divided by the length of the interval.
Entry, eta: 46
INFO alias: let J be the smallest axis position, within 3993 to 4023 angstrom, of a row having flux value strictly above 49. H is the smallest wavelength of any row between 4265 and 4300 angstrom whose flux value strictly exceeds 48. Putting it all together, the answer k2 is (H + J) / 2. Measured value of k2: 4138.2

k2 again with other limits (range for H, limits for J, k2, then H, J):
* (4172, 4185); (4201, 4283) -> 4189.0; 4172.60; 4205.40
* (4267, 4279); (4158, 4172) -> 4213.5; 4267.83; 4159.17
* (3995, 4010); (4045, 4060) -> 4027.3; 4003.20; 4051.42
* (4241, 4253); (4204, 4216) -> 4223.9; 4242.36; 4205.40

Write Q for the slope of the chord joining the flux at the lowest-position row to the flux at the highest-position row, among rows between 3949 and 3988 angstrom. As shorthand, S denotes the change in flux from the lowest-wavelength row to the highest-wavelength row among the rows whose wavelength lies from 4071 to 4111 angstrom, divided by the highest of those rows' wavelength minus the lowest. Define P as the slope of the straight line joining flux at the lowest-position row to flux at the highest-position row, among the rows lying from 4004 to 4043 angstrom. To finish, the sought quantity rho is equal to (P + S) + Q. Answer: 0.6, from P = 0.2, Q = 0.25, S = 0.21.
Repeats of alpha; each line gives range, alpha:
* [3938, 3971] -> 28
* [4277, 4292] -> 47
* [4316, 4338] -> 56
